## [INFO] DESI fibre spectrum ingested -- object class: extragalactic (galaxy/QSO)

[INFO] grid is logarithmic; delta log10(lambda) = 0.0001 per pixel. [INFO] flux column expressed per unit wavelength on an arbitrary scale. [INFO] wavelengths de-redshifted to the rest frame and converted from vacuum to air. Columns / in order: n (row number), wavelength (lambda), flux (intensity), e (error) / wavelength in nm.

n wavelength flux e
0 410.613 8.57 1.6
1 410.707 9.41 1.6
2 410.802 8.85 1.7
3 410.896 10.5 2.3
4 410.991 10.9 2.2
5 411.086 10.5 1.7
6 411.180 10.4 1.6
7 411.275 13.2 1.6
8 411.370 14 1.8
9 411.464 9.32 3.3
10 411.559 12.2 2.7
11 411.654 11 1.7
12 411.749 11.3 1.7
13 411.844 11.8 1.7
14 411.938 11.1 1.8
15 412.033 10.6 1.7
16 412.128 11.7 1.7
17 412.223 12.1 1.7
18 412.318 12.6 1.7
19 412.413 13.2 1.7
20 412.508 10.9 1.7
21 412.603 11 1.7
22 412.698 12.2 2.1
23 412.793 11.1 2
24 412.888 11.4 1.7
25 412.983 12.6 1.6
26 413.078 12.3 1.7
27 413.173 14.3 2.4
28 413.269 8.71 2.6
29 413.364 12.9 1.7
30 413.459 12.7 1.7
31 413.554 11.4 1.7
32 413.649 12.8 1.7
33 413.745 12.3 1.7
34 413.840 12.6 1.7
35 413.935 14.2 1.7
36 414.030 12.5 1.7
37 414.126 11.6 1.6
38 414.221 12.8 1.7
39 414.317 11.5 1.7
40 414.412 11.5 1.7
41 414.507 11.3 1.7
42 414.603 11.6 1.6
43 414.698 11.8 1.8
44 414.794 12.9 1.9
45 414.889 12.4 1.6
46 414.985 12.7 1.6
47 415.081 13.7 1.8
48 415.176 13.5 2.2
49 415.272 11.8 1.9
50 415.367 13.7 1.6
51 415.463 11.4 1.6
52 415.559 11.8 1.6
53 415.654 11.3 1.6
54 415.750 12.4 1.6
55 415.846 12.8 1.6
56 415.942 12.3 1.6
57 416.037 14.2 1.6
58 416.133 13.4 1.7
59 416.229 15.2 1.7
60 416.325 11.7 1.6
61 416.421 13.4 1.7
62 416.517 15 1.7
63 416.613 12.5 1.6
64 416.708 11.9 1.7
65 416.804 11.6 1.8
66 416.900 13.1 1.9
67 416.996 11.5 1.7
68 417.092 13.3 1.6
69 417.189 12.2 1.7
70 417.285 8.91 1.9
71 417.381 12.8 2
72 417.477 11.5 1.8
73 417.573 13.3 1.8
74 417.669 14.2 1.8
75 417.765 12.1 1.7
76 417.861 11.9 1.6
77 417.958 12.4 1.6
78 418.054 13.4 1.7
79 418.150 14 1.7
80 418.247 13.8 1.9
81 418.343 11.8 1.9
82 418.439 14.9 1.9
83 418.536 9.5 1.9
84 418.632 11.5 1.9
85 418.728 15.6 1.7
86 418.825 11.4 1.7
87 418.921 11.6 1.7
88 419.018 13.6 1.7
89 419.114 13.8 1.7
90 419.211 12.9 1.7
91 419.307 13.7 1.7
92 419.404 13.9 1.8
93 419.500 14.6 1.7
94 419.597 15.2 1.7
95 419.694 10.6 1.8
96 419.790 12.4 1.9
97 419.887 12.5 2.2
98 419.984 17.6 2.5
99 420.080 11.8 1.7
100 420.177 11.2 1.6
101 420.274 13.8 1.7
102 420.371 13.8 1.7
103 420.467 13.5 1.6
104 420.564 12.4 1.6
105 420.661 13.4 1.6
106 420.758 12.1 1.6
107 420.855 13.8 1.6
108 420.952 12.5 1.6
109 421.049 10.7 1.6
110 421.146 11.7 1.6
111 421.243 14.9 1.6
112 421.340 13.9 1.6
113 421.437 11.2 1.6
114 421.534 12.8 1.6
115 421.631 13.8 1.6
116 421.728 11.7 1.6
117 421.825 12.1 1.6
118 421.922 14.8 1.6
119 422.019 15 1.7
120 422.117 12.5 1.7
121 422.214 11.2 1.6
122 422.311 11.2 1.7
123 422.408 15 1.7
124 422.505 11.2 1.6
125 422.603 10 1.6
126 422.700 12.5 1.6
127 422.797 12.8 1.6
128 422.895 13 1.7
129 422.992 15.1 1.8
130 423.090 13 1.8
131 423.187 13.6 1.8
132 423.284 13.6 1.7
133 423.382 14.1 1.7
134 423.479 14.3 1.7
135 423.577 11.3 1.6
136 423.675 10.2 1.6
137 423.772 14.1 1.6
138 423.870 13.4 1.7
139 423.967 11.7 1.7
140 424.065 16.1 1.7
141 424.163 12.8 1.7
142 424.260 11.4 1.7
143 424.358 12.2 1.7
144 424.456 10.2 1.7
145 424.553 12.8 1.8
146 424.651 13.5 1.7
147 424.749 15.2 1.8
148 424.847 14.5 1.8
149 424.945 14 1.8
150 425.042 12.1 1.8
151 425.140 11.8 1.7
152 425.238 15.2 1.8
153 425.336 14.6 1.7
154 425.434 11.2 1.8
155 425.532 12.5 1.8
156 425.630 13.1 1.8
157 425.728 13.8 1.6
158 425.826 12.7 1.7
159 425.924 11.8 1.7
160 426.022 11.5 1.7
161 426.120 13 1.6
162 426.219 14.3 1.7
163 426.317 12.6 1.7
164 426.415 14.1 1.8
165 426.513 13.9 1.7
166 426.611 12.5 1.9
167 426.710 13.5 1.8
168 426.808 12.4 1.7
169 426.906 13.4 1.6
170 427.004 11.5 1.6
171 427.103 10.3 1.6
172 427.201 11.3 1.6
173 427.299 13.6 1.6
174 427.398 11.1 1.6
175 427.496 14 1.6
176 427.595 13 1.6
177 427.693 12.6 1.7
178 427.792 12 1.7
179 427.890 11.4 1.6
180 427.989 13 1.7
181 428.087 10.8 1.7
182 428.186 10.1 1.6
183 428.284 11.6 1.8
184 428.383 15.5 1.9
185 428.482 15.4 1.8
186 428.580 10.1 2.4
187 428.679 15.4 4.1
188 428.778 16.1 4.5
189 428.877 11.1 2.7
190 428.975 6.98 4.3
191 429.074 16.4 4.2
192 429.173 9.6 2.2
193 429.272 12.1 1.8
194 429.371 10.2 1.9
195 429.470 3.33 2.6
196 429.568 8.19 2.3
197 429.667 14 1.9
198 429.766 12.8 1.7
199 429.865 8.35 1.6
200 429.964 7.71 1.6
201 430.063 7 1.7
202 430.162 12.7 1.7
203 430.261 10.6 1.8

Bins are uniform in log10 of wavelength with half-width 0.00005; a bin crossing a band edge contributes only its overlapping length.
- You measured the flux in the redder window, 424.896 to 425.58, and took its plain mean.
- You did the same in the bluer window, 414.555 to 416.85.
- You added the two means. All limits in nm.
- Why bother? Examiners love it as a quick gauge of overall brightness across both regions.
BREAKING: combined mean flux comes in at 25.8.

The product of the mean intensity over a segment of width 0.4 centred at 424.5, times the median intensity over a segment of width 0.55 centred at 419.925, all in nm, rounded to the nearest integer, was 147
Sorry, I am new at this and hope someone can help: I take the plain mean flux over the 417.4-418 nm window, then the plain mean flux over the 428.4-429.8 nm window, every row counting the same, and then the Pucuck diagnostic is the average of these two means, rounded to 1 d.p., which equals 12.1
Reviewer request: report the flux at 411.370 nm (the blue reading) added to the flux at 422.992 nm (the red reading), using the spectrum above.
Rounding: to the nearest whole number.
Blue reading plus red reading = 29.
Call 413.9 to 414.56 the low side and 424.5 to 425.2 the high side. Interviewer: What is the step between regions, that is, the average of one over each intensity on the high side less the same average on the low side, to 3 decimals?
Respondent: -0.007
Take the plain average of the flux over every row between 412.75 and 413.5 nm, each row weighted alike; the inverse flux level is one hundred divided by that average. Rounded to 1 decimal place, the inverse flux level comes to 8.3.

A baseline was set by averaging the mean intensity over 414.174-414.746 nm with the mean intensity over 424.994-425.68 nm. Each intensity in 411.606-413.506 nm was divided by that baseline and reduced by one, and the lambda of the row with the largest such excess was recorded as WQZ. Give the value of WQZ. 413.173 nm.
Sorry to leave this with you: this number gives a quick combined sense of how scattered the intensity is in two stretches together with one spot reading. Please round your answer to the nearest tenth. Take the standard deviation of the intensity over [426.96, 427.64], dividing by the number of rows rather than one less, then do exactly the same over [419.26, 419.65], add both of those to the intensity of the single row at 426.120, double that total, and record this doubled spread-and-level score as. 29.8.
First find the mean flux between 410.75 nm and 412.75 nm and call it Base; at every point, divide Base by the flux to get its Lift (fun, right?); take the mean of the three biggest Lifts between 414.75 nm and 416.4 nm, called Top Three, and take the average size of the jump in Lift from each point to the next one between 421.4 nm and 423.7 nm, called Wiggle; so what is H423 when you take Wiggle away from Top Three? 0.89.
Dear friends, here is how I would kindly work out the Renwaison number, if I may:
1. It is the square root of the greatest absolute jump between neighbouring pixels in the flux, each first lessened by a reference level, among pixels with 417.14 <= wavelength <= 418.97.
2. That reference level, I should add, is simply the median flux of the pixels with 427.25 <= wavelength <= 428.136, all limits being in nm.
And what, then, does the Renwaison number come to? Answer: 2.3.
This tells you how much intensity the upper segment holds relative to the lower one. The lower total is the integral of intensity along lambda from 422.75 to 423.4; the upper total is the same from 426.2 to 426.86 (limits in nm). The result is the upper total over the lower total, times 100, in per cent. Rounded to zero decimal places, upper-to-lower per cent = 99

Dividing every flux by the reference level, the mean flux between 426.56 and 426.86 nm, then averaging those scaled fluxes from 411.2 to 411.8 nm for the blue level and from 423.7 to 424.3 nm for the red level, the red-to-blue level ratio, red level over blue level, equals 1.12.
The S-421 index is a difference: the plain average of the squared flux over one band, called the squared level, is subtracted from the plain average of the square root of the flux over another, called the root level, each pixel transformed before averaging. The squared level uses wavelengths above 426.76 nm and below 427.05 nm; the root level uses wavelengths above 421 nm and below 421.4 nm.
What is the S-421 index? -152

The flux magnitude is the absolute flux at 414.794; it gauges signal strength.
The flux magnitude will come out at 12.9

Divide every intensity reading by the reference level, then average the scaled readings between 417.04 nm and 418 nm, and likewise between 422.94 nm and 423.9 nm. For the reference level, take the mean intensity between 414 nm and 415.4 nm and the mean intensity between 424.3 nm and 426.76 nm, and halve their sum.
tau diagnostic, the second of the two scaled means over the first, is 1.08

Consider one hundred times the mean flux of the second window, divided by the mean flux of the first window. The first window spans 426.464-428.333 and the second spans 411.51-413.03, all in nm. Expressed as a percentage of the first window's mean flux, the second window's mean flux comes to 95.6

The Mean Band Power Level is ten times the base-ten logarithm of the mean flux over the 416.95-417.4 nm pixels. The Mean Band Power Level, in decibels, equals 10.7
